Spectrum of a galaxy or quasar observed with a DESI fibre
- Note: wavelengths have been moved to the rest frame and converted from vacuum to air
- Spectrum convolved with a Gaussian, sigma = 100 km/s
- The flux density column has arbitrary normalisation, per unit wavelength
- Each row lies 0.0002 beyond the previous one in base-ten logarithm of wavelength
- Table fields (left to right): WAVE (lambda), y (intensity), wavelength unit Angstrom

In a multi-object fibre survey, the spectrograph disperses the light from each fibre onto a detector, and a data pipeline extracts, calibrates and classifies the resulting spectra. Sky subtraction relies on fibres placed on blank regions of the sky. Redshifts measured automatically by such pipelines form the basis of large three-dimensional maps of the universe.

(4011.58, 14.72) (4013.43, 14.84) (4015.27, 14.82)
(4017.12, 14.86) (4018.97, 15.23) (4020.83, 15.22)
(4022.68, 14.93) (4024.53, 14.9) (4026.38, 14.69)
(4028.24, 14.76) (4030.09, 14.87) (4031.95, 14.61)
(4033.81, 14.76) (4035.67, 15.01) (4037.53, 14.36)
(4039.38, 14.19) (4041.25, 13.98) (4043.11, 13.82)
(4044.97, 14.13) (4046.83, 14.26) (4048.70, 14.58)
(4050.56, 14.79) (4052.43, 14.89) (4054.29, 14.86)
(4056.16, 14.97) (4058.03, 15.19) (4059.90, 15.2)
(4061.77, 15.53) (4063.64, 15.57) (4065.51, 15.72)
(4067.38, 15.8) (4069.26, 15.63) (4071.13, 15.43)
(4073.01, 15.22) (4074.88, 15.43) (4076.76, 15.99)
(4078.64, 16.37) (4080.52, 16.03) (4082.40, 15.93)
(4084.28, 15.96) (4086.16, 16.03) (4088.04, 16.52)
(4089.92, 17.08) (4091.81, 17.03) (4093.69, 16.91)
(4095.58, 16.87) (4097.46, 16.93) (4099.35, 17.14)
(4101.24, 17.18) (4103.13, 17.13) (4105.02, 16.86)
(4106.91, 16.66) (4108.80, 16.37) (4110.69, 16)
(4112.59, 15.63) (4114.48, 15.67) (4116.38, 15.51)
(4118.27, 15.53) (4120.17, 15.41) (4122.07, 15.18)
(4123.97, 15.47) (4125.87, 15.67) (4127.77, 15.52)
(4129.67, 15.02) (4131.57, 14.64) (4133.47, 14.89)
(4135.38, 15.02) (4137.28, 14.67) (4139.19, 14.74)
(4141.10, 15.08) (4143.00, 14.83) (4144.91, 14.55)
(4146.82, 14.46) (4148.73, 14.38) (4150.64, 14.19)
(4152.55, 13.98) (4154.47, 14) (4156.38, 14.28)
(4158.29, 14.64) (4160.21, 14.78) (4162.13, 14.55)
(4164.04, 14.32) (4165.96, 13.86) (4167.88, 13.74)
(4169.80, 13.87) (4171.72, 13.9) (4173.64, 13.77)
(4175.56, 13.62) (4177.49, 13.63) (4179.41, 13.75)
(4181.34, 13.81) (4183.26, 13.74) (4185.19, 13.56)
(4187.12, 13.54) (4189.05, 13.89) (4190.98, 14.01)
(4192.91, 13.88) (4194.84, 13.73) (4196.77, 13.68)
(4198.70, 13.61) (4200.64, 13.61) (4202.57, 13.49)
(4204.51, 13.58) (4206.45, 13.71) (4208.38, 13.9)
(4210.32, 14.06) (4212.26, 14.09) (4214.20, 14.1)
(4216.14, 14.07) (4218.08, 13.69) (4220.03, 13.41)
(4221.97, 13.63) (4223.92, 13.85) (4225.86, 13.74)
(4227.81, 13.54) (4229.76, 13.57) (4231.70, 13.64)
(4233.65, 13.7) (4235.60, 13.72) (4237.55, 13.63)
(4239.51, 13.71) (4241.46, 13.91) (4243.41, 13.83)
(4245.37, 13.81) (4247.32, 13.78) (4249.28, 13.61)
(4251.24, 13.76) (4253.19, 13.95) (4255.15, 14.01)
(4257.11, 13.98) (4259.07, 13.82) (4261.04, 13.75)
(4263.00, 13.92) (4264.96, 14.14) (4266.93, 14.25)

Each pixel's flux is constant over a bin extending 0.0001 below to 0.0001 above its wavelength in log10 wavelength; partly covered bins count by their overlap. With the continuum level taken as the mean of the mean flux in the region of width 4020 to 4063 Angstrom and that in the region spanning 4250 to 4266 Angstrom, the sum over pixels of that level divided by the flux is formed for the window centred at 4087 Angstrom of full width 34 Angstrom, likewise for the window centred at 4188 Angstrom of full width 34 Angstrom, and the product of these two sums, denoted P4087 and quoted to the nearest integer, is 296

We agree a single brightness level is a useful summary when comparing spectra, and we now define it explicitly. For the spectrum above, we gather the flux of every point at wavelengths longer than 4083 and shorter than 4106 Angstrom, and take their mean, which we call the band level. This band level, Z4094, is 16.8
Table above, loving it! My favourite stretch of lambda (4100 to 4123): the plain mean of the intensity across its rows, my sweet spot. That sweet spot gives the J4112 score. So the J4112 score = 16.1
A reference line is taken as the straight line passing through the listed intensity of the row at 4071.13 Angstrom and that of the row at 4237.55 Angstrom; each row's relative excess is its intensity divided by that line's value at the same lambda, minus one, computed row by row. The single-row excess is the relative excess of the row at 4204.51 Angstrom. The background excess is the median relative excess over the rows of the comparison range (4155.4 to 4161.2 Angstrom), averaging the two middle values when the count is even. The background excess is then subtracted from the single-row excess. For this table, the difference -0.04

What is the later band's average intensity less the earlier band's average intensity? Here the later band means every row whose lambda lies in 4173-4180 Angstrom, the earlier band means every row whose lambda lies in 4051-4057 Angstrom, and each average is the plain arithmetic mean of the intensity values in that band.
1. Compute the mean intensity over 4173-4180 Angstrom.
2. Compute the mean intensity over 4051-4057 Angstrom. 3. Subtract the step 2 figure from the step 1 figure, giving -1.2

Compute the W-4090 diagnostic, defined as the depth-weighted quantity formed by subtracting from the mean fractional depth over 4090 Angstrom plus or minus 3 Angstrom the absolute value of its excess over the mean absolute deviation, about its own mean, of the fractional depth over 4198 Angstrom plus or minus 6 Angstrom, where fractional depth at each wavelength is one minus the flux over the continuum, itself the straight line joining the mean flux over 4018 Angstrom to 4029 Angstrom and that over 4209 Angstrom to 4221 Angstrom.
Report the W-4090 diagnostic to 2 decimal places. -0.32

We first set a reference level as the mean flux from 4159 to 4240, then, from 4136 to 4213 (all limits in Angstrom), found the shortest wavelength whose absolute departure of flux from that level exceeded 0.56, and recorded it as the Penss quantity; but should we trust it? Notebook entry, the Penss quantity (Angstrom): 4137.28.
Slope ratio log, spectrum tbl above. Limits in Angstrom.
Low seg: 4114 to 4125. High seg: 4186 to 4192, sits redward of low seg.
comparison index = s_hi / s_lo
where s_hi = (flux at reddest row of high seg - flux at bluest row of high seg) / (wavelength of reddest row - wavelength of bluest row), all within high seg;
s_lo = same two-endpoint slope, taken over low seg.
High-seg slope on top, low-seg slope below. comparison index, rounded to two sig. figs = -5.8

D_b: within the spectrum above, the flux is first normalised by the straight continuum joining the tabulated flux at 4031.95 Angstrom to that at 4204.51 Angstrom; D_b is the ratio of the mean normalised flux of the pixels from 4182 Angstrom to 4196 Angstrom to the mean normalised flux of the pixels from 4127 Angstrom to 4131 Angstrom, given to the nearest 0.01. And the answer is 0.93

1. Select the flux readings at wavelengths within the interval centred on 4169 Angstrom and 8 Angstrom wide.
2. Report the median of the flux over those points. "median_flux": 13.9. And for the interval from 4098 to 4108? 17.1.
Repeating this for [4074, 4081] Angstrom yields 16.0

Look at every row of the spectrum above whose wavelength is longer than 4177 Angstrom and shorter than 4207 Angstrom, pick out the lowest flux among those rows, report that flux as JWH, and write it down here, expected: 13.49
